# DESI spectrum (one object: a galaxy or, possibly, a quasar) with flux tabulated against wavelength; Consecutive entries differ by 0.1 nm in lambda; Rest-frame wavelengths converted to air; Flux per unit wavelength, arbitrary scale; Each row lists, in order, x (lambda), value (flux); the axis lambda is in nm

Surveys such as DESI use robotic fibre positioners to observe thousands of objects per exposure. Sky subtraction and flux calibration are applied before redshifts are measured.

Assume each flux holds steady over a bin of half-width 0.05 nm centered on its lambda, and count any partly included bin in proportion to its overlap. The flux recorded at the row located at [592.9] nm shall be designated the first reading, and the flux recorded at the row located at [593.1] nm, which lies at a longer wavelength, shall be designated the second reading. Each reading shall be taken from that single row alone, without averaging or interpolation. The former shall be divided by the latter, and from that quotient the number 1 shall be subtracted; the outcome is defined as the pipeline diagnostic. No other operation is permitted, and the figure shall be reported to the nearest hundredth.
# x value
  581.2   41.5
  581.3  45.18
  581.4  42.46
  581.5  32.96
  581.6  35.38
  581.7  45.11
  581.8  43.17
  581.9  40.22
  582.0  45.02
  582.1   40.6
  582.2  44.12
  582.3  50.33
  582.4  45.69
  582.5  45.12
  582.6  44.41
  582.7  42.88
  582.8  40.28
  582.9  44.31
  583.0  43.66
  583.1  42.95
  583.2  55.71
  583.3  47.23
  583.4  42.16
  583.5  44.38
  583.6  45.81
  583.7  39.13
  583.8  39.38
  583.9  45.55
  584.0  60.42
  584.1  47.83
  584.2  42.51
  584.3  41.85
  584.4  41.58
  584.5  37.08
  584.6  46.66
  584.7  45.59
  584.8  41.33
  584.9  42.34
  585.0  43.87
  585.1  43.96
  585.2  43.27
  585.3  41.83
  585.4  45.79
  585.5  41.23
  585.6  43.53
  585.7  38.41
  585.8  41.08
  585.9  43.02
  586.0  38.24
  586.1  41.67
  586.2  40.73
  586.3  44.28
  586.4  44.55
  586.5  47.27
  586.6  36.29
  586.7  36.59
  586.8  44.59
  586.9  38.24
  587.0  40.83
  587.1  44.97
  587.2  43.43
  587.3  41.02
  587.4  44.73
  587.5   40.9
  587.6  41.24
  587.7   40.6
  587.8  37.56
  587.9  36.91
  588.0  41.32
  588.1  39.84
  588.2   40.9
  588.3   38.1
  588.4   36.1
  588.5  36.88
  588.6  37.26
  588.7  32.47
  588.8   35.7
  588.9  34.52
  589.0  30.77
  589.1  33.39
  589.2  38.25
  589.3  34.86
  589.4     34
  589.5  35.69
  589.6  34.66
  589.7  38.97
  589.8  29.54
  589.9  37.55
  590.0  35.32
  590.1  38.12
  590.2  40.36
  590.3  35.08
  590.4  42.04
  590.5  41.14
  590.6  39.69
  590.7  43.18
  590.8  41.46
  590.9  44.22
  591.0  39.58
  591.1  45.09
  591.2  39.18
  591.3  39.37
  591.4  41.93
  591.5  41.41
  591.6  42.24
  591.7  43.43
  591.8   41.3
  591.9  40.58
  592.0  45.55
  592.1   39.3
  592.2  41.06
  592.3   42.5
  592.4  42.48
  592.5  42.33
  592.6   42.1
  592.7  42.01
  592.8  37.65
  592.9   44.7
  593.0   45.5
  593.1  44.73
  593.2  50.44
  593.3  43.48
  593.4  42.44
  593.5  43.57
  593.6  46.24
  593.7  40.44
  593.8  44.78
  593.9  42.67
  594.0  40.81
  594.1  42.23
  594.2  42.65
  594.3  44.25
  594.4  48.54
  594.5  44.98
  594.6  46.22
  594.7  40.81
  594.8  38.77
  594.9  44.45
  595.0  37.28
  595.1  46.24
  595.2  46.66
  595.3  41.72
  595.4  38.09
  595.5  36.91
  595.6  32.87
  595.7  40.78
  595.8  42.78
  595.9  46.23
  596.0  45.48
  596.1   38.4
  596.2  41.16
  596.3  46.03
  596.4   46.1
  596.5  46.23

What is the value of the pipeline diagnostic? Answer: 0.00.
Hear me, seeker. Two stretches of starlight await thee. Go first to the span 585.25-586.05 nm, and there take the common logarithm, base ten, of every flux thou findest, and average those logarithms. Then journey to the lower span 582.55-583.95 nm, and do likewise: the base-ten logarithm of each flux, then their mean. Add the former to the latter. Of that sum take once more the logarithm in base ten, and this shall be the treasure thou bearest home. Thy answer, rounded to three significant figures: 0.513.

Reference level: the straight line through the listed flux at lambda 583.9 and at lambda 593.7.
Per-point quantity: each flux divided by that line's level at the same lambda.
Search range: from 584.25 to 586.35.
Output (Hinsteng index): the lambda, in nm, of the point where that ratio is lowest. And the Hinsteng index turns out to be 584.5 nm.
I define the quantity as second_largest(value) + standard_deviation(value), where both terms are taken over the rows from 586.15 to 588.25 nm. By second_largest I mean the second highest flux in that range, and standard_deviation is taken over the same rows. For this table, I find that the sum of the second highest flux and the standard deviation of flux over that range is 48.0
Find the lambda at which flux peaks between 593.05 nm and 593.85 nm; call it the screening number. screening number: 593.2 nm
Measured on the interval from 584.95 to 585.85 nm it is 585.4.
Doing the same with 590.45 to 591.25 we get 591.1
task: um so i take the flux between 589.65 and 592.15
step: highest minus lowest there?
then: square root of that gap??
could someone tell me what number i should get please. 4.0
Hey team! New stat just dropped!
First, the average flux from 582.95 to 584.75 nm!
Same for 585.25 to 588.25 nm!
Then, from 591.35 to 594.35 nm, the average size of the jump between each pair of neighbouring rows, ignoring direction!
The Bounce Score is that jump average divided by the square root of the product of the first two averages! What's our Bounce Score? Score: 0.055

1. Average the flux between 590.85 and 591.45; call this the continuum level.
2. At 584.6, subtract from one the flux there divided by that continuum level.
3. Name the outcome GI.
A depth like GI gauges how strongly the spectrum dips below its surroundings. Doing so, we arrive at -0.12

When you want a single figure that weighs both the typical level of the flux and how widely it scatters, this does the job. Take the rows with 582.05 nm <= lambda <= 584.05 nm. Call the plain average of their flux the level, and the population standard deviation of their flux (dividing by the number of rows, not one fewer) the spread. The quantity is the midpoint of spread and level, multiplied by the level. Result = 1136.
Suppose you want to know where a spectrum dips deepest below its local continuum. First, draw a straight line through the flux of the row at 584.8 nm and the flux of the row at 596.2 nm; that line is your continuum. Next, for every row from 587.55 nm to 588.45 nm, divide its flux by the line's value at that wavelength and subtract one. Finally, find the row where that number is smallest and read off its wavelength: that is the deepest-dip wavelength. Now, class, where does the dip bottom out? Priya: 588.4 nm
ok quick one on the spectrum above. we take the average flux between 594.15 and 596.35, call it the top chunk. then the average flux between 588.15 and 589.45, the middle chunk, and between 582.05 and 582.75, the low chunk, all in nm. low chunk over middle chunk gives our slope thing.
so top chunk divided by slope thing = 34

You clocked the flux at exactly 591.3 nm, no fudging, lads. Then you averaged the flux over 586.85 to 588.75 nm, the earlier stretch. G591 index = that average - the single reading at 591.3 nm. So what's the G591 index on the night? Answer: 0.3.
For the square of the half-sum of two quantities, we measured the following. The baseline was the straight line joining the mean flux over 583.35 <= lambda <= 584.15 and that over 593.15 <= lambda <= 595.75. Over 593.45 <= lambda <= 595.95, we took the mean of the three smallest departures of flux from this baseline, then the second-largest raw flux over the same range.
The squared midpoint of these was 399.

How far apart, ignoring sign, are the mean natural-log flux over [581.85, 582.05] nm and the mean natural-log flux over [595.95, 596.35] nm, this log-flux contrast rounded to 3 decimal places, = 0.002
